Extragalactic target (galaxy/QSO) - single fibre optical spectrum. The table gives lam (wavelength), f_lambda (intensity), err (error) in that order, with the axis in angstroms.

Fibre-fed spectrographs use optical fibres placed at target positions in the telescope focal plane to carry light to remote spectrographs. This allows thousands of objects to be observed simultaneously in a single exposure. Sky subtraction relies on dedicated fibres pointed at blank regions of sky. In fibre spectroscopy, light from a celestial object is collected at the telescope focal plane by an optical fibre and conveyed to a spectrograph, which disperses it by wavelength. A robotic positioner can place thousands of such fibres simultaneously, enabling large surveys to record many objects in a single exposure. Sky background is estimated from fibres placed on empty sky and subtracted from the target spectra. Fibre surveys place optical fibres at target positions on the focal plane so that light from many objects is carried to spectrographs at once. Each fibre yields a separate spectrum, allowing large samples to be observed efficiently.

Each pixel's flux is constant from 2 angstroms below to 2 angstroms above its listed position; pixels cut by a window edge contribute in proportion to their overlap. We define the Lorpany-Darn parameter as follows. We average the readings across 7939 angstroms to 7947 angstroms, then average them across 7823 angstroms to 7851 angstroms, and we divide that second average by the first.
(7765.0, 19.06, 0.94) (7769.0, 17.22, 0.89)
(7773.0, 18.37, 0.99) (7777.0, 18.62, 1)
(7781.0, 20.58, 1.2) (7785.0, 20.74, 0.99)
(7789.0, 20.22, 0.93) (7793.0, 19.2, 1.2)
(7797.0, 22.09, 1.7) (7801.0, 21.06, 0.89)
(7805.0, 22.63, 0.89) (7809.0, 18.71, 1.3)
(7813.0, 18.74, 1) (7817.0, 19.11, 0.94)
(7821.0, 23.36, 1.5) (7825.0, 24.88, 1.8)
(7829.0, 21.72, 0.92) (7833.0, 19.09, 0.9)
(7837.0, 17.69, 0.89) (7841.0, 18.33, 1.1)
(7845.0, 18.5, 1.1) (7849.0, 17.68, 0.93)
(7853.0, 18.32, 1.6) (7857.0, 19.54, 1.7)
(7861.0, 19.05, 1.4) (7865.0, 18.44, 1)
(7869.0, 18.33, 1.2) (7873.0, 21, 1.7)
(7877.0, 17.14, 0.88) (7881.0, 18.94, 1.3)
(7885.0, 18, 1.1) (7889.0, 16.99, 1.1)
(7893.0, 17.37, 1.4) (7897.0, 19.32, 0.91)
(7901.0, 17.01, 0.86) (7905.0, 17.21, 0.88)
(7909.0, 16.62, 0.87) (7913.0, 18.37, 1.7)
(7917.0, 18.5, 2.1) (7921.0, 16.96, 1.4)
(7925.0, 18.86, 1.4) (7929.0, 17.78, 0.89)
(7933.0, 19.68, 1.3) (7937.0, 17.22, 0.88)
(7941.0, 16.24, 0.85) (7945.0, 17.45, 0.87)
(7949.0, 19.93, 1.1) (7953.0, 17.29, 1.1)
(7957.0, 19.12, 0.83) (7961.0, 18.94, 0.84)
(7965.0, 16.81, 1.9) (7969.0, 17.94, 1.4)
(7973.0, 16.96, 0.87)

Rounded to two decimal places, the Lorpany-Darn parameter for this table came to 1.17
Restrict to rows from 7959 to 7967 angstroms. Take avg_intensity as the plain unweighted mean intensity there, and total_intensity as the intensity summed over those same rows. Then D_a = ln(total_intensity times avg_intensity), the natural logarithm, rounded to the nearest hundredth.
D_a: 6.46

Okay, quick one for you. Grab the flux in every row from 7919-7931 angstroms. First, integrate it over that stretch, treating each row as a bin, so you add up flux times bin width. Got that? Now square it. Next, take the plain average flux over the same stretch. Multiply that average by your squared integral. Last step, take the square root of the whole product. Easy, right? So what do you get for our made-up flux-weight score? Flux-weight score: 906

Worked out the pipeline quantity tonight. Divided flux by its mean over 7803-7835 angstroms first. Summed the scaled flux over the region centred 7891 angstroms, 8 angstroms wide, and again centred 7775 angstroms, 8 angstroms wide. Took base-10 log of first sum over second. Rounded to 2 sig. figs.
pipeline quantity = -0.032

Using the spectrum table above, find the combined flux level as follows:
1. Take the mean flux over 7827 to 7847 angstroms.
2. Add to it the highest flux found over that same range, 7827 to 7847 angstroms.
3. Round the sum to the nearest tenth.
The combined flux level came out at 40.8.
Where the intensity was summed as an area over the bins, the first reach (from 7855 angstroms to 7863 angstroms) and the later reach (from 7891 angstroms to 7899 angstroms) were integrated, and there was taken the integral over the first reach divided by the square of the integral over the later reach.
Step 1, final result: 0.0072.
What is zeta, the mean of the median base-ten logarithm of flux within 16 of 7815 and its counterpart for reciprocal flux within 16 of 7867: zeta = 0.692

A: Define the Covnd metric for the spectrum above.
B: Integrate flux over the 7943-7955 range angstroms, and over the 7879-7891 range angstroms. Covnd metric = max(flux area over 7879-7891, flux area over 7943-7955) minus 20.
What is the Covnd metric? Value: 199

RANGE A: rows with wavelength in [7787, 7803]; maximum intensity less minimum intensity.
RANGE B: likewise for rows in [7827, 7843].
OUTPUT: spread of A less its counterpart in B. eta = -1.1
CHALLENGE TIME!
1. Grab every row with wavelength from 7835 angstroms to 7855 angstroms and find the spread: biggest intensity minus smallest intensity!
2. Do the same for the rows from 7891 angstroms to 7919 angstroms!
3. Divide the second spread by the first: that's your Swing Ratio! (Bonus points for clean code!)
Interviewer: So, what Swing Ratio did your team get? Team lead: 3.3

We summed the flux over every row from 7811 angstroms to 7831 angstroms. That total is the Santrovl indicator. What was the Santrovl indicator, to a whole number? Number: 108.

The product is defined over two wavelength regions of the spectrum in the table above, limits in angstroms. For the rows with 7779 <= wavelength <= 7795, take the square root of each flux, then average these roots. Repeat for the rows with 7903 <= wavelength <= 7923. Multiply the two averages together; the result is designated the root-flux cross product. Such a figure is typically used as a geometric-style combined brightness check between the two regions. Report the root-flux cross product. 18.8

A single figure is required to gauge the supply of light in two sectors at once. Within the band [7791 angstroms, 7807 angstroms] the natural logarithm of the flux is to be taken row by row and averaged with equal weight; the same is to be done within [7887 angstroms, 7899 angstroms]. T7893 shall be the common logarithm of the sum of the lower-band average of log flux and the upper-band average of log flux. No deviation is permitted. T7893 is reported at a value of 0.774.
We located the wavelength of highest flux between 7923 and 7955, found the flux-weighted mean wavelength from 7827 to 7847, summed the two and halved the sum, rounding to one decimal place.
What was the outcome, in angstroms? 7892.8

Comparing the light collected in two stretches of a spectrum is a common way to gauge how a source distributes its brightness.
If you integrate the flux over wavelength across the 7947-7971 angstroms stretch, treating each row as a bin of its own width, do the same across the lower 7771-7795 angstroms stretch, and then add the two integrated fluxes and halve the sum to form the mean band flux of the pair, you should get 456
